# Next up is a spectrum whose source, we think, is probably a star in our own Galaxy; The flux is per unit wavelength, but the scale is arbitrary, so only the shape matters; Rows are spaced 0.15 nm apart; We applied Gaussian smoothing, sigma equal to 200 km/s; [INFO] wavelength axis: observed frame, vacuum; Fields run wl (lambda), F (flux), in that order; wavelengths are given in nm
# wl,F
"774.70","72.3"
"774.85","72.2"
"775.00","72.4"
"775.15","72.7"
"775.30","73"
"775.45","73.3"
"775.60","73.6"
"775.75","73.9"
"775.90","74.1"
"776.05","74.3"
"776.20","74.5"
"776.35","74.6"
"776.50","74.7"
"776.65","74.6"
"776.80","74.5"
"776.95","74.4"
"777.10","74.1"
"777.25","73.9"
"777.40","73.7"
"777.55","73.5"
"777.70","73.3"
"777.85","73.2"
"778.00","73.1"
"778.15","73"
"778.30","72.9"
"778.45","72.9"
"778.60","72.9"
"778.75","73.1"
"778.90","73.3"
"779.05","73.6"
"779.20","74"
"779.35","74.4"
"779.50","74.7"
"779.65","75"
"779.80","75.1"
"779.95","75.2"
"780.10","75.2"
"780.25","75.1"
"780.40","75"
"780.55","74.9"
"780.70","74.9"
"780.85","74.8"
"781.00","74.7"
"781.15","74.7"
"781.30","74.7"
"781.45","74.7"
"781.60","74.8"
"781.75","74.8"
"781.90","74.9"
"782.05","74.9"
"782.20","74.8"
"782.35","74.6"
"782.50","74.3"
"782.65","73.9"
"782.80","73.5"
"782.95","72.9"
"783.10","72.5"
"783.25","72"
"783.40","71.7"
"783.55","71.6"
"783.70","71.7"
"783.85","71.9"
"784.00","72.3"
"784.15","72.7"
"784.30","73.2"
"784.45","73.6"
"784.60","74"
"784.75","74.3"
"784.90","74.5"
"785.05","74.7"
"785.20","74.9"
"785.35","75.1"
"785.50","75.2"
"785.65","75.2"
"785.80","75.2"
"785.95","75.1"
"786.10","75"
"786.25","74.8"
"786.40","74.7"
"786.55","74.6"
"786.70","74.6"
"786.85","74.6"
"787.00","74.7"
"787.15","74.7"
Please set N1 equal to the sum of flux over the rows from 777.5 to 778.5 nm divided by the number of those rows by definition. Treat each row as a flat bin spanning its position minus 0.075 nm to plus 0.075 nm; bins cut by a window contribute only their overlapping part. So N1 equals 73.1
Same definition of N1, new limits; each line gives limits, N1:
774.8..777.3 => 73.8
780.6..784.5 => 73.7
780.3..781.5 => 74.8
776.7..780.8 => 74.0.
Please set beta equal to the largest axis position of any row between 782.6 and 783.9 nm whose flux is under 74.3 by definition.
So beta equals 783.85 nm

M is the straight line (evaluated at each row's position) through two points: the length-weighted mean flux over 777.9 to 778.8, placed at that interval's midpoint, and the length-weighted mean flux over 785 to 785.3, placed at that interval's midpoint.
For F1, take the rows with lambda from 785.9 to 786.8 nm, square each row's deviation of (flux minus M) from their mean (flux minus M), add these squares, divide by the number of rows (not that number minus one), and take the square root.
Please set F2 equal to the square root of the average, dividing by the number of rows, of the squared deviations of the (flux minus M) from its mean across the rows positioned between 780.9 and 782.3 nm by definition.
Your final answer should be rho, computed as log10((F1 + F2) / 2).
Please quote -0.80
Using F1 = 0.26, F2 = 0.06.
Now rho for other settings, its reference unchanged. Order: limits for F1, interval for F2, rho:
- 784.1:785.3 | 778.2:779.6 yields -0.23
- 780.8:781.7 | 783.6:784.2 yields -0.67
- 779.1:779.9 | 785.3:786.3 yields -0.56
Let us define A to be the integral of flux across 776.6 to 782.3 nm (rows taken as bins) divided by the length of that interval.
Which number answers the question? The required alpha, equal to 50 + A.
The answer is 124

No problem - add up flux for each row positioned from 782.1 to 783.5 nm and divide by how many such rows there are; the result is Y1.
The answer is 73.4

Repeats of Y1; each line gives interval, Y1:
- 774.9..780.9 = 74.0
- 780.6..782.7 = 74.7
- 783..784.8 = 72.6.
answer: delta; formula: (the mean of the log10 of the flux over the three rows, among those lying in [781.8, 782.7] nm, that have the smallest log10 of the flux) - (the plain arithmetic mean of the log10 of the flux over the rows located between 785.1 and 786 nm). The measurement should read -0.005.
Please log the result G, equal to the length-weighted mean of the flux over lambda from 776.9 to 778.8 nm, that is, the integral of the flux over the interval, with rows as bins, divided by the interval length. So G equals 73.4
